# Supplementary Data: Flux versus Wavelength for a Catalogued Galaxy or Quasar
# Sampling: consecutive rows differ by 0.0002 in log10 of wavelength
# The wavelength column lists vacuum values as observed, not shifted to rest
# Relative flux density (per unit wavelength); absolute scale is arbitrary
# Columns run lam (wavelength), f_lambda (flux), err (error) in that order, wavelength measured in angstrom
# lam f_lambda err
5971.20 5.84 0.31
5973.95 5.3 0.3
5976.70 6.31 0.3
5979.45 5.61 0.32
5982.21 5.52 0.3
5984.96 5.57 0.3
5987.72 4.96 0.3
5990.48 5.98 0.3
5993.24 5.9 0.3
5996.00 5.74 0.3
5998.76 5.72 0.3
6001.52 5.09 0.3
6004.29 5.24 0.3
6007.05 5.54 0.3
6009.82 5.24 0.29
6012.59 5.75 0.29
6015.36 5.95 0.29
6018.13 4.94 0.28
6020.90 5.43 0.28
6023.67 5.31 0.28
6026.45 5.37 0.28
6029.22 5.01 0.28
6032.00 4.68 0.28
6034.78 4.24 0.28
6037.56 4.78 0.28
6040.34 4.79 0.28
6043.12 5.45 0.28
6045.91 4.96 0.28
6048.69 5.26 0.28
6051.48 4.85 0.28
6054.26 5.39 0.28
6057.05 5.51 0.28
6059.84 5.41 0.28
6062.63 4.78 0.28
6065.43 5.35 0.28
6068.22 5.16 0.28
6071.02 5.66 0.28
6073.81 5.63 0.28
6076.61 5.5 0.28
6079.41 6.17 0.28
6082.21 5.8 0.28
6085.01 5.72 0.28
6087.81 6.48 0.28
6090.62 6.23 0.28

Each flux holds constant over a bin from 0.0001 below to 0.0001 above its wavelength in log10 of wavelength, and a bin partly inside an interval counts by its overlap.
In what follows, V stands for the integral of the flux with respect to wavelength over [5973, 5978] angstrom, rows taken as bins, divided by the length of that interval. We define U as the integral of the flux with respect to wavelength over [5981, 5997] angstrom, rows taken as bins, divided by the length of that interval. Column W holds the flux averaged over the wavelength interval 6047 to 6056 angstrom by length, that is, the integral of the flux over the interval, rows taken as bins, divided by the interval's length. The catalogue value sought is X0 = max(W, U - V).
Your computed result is 5.2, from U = 5.61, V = 5.84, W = 5.2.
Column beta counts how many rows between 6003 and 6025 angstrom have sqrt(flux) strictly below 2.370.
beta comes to 6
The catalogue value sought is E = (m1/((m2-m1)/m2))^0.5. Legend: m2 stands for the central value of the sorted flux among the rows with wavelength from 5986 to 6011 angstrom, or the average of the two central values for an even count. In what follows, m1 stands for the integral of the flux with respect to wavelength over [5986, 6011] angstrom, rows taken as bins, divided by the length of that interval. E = 25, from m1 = 5.5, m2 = 5.54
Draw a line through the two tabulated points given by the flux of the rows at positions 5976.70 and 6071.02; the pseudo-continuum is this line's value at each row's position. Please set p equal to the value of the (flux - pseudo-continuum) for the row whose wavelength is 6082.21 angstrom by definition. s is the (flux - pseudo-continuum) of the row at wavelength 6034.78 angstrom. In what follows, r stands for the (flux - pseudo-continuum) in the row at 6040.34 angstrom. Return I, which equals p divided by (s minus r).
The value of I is -0.4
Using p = 0.2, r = -1.08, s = -1.7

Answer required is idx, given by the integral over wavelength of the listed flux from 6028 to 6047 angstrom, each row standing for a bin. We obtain 91.9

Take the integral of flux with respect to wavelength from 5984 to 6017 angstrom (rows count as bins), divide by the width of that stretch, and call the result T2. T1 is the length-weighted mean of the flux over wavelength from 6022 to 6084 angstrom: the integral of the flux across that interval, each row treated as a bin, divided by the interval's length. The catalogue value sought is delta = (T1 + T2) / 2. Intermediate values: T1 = 5.23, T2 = 5.55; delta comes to 5.39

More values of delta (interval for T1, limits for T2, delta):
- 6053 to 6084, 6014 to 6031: 5.41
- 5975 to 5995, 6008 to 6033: 5.50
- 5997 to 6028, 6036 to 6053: 5.22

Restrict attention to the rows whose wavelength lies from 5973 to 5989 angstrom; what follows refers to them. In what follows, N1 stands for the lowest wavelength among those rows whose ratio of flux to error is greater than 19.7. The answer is 5976.70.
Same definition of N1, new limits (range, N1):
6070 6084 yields 6071.02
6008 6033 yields 6012.59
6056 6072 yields 6071.02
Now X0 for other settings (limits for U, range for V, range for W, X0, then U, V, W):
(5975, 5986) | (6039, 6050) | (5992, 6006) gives 5.5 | 5.75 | 5.12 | 5.5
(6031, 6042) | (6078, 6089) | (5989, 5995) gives 5.9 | 4.64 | 6.04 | 5.9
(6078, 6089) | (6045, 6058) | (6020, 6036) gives 5.0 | 6.04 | 5.19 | 5.0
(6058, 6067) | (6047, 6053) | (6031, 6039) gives 4.6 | 5.19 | 5.06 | 4.6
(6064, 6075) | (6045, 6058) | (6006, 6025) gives 5.5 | 5.44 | 5.19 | 5.5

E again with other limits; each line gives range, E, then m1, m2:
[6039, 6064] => 16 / 5.2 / 5.26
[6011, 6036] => 15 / 5.2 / 5.31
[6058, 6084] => 183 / 5.5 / 5.50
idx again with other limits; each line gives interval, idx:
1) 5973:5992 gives 106.7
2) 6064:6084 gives 112.2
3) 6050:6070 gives 104.3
